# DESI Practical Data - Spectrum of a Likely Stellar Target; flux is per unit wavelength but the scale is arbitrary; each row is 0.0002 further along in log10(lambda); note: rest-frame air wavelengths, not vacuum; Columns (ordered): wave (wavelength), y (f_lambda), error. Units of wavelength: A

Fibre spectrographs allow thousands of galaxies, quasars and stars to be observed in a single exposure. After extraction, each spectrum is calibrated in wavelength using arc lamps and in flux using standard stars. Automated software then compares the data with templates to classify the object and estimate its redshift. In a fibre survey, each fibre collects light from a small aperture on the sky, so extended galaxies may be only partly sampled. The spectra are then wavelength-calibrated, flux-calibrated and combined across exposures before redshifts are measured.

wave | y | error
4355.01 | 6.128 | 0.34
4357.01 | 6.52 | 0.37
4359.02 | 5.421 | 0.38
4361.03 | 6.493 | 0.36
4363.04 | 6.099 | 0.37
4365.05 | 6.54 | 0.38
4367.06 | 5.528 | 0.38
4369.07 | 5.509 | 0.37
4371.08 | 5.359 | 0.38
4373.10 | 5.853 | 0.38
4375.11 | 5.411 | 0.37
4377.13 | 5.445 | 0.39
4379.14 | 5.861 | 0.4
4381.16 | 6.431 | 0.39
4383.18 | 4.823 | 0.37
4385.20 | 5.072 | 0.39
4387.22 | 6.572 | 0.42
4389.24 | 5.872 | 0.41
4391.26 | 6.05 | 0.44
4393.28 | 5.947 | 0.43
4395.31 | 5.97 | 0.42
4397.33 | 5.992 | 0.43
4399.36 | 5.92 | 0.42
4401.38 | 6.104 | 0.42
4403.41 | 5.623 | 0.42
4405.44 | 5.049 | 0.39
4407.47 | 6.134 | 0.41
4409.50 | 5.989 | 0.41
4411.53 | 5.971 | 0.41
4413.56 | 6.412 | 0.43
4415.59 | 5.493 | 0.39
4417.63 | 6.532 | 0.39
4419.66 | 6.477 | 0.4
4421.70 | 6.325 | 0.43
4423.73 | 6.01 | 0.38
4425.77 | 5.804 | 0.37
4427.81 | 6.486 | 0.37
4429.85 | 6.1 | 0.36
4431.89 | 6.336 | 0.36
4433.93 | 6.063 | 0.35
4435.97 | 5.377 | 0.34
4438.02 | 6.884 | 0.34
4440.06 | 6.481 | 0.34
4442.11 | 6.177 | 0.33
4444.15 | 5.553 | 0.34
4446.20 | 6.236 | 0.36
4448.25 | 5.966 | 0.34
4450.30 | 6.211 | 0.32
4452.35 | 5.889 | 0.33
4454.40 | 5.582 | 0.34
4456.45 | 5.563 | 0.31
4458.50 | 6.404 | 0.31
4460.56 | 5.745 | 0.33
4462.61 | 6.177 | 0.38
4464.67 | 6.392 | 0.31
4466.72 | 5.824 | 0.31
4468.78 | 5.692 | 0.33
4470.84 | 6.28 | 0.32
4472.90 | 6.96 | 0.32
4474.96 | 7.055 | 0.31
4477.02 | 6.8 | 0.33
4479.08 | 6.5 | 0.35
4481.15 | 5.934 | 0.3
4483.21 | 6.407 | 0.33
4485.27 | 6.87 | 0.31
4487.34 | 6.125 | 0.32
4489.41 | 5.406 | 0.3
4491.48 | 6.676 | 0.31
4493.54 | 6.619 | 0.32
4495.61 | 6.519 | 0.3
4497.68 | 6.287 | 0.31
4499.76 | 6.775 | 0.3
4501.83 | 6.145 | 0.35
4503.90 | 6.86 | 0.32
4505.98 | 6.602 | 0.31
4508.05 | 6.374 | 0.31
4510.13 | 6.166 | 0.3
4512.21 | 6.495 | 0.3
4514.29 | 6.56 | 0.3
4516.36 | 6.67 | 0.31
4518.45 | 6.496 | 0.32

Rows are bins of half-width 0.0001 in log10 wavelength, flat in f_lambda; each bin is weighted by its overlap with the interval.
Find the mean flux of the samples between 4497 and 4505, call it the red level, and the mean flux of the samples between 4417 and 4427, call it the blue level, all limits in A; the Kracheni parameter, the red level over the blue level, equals 1.05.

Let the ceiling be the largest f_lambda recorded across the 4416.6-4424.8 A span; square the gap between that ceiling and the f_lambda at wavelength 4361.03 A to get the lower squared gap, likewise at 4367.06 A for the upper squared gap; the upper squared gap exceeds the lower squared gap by 1.0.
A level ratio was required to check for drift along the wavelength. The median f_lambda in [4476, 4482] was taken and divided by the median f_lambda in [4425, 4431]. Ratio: 1.07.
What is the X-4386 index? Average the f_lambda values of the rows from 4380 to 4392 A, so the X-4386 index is 5.80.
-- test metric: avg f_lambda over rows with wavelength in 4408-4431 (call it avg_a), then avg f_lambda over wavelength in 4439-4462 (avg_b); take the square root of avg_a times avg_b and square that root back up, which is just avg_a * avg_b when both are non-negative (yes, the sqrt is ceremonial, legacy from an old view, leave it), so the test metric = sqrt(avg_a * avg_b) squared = 36.8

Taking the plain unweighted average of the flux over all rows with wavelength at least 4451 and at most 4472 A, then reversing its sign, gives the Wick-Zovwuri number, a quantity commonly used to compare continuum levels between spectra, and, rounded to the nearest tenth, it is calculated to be -6.0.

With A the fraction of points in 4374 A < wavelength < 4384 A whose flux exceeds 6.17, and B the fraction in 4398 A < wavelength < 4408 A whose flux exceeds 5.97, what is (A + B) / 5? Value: 0.120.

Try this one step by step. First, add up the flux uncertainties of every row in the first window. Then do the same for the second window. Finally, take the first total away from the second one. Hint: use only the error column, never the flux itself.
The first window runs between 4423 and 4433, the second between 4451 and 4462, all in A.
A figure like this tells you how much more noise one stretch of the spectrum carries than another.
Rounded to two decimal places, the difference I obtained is -0.22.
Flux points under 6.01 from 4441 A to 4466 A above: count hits 6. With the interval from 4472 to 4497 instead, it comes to 2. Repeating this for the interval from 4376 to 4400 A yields 9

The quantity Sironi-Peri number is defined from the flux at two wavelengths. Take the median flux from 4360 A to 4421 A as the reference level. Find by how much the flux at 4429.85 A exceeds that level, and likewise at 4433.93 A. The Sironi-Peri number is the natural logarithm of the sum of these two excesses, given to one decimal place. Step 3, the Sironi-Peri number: -1.4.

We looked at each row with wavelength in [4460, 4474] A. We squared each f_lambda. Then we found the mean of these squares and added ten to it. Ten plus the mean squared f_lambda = 48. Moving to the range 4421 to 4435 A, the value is 48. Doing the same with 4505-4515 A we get 51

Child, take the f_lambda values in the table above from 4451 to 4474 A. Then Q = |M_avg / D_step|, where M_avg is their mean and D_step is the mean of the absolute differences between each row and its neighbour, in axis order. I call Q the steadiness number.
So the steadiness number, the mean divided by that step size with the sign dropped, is 14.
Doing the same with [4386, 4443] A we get 15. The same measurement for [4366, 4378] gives 24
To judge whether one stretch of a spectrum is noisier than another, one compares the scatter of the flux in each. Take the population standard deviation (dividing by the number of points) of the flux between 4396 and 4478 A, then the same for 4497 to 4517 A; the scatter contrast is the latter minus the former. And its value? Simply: -0.20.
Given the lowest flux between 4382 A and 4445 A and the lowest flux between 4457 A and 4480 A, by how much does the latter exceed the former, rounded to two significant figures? 0.87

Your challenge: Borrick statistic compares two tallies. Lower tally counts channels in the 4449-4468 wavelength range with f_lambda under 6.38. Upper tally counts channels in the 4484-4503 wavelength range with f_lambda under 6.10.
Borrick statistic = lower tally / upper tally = 7.0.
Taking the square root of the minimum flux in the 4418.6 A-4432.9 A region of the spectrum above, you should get 2.41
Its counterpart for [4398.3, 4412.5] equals 2.25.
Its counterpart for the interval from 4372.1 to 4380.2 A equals 2.33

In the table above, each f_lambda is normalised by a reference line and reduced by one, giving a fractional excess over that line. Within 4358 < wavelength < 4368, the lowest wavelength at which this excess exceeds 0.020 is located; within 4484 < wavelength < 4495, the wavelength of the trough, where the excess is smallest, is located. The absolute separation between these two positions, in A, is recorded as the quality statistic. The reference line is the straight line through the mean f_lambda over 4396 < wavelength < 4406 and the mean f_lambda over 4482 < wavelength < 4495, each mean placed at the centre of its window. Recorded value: 128.4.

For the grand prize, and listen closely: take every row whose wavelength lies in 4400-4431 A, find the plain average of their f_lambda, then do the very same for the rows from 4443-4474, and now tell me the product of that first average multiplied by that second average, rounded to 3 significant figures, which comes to 36.4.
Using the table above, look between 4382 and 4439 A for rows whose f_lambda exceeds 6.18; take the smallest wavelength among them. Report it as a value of 4387.22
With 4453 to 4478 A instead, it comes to 4458.50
